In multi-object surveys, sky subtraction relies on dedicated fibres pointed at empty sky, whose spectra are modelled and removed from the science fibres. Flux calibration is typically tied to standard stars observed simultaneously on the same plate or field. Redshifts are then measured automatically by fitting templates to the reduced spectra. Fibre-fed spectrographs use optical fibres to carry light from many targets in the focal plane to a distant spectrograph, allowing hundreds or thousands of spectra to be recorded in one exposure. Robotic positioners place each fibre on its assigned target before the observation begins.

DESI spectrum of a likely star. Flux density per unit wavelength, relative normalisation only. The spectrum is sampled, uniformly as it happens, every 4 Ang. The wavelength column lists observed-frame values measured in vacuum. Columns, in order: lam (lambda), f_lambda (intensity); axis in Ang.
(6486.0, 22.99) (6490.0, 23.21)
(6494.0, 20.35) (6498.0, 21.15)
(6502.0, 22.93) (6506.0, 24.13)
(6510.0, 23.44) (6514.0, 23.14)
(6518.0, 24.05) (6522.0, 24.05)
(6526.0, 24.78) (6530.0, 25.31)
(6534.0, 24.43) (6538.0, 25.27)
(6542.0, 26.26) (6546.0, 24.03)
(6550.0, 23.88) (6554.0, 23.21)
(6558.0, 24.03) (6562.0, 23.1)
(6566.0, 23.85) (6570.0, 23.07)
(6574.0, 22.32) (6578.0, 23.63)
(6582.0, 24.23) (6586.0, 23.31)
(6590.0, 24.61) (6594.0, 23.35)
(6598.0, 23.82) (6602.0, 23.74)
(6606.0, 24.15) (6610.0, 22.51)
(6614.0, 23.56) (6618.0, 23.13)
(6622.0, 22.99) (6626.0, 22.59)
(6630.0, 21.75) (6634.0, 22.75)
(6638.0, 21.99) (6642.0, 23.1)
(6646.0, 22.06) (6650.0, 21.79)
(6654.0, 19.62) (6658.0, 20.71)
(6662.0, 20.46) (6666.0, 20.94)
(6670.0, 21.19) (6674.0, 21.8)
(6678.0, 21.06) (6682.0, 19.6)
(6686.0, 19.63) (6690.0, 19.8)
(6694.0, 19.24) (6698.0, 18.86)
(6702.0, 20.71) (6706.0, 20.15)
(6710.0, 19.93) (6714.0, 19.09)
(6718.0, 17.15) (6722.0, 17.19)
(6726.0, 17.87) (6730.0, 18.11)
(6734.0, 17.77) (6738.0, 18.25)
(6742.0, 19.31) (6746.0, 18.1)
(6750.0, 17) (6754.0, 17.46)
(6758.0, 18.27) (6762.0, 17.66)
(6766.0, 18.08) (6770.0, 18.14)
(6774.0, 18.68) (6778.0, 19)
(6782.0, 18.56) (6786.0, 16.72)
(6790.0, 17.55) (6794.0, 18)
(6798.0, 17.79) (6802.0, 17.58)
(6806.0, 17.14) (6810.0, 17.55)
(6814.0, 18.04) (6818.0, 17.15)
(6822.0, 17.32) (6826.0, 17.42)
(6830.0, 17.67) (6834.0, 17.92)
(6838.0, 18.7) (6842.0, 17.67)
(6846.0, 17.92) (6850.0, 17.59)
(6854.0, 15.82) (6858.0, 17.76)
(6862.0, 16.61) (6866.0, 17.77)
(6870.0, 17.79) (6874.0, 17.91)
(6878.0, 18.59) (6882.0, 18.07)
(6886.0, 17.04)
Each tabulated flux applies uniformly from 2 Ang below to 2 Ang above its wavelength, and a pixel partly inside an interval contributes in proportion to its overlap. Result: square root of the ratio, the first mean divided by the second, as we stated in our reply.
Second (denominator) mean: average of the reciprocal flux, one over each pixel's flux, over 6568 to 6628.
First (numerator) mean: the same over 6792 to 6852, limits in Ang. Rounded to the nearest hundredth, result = 1.15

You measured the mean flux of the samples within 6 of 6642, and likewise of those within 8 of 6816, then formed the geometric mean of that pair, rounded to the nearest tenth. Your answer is 19.8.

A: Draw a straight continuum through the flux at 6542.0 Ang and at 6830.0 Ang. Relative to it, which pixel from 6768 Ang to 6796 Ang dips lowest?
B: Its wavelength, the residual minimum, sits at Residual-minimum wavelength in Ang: 6786.0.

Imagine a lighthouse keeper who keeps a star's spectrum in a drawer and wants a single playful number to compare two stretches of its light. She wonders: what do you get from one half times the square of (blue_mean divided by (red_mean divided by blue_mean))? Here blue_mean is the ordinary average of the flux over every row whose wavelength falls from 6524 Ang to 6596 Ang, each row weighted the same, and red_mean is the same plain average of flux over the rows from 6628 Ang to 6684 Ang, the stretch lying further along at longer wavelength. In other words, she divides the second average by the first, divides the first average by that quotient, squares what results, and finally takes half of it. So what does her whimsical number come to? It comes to 366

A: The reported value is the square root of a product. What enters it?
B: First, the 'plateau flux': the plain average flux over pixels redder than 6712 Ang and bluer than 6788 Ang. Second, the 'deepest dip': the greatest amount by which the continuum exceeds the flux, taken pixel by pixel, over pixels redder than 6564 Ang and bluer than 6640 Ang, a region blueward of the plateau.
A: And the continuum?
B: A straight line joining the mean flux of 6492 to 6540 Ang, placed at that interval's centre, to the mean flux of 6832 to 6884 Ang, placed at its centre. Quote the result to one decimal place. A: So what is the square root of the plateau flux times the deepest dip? 2.2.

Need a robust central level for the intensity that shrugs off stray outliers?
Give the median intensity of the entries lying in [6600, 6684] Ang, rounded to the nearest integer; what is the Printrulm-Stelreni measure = 22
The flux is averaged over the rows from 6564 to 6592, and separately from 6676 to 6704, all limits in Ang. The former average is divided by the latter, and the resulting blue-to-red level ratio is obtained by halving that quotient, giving 0.594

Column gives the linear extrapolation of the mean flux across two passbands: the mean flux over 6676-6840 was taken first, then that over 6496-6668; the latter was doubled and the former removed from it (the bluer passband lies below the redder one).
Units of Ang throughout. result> 28.1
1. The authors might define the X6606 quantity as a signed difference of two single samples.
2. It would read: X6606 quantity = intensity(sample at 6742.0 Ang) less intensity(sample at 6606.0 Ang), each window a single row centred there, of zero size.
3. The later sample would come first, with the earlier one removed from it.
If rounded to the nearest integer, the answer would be -5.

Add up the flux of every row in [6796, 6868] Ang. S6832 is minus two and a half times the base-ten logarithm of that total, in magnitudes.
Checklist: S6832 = -6.25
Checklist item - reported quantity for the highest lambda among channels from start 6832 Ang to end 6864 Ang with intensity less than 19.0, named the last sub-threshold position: 6862.0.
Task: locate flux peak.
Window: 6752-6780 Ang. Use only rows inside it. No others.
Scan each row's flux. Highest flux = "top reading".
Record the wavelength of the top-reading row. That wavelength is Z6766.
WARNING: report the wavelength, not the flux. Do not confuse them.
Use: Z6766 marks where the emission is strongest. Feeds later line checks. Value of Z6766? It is 6778.0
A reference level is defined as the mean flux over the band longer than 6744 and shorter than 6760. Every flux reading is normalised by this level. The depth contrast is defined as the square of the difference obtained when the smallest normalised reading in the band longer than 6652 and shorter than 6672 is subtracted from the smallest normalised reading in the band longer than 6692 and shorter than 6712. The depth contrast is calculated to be 0.00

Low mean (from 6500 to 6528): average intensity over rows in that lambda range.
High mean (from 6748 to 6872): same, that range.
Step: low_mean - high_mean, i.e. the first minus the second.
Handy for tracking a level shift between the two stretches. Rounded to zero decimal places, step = 6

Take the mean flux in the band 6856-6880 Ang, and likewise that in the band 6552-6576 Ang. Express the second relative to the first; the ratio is 1.31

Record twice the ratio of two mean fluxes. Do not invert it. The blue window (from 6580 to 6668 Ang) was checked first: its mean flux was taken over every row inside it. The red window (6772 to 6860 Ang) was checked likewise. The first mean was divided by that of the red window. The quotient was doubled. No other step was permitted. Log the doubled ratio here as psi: 2.55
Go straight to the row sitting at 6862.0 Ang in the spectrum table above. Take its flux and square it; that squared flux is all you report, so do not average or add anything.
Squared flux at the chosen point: 276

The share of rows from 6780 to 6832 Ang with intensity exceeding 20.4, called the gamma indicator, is 0.00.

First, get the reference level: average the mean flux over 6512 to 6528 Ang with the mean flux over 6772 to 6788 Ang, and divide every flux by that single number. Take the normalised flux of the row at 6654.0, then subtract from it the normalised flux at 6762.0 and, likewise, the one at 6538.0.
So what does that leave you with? -1.10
